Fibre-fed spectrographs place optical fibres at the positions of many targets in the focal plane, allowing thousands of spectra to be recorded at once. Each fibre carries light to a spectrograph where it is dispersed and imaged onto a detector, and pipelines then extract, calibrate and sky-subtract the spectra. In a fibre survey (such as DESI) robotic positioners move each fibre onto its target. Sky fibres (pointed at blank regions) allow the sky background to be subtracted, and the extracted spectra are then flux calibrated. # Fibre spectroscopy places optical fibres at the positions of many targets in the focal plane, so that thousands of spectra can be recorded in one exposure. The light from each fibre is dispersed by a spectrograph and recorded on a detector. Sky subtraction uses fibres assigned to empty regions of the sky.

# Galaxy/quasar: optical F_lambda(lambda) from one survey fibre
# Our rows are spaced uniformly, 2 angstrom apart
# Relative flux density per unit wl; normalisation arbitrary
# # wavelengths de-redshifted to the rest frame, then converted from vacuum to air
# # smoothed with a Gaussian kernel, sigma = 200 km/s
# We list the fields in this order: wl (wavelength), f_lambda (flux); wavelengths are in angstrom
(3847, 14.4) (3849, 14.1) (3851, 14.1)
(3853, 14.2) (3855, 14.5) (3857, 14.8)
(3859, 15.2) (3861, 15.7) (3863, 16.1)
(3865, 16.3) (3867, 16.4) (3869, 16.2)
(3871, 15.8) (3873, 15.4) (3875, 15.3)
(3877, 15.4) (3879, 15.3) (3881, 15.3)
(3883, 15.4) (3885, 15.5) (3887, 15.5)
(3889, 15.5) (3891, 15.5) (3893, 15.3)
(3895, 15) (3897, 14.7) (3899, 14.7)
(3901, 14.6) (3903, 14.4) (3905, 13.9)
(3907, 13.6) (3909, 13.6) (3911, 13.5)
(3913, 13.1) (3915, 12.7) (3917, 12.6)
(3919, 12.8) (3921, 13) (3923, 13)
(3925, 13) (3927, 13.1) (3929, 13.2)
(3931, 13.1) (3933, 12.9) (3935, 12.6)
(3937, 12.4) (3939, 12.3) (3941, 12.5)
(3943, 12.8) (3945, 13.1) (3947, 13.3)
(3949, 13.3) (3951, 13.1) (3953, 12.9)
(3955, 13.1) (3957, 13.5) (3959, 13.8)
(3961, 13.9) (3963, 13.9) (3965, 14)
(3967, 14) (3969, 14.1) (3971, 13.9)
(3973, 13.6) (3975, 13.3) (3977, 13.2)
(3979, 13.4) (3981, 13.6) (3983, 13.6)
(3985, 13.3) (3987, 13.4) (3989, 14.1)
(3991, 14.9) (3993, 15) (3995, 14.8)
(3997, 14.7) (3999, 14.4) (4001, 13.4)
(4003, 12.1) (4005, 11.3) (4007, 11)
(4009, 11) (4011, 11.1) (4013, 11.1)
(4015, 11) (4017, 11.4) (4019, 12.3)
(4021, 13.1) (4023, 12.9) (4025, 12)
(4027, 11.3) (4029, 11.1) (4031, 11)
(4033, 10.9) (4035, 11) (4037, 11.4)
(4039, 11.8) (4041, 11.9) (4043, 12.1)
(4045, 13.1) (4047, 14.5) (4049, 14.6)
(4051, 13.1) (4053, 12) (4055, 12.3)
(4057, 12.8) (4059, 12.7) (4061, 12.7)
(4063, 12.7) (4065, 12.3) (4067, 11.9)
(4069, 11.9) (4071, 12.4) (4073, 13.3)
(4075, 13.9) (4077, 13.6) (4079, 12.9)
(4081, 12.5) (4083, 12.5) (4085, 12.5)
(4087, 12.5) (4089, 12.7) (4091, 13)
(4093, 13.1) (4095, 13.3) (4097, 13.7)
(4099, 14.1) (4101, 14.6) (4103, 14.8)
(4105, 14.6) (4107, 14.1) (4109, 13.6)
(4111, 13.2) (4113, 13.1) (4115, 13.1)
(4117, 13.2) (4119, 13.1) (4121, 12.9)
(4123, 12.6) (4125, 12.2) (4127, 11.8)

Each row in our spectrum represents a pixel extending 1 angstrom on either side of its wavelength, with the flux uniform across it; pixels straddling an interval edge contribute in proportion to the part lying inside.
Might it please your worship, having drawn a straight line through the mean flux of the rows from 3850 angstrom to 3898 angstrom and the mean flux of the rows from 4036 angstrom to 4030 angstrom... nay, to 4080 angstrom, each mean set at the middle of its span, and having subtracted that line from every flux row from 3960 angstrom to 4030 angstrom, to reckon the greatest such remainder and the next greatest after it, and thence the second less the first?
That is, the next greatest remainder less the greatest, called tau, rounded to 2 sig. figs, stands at -0.13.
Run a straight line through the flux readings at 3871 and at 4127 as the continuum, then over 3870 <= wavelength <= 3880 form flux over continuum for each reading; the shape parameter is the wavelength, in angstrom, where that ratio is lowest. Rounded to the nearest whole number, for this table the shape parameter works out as 3875 angstrom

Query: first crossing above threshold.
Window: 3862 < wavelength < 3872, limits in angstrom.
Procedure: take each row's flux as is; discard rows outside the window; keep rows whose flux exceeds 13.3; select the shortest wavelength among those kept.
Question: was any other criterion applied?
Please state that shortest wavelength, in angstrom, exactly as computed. 3863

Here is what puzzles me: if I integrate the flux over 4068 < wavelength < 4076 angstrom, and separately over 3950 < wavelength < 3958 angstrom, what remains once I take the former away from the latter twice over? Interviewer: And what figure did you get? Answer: -101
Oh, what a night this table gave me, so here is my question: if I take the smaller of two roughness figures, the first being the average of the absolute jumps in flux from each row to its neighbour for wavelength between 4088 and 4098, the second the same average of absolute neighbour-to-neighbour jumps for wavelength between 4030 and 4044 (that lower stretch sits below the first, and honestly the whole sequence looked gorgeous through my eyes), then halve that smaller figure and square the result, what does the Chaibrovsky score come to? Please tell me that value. 0.012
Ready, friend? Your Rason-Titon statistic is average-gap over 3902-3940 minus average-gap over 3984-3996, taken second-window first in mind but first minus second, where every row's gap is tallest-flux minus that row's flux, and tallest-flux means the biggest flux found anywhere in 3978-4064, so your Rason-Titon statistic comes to 1.2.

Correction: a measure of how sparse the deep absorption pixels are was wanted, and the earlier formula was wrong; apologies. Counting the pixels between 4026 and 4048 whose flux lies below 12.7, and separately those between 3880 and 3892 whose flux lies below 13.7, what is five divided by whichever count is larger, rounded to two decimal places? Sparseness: 0.56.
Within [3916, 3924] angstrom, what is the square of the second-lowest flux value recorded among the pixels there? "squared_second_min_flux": 164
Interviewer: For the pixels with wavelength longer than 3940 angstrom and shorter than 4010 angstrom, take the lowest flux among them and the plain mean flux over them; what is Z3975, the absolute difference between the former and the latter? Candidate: 2.4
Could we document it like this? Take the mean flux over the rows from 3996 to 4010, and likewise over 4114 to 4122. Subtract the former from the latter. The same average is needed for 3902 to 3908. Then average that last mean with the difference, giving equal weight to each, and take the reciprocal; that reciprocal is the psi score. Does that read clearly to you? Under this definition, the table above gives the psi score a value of 0.138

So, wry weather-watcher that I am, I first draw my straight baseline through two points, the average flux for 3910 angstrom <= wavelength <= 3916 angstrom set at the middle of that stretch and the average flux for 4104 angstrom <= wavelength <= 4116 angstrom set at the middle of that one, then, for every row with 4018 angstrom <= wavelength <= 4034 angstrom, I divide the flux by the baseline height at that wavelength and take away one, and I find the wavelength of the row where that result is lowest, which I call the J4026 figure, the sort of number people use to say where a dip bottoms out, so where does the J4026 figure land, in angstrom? 4033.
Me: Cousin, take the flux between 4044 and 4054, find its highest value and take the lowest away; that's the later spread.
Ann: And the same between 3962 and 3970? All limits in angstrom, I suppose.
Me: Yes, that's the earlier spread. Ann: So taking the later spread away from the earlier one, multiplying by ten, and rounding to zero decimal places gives -24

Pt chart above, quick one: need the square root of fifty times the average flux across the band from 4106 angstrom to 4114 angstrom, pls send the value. 26.0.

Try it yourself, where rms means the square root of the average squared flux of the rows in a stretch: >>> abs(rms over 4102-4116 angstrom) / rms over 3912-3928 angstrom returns 1.07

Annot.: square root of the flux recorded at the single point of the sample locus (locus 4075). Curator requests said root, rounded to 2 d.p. 3.73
